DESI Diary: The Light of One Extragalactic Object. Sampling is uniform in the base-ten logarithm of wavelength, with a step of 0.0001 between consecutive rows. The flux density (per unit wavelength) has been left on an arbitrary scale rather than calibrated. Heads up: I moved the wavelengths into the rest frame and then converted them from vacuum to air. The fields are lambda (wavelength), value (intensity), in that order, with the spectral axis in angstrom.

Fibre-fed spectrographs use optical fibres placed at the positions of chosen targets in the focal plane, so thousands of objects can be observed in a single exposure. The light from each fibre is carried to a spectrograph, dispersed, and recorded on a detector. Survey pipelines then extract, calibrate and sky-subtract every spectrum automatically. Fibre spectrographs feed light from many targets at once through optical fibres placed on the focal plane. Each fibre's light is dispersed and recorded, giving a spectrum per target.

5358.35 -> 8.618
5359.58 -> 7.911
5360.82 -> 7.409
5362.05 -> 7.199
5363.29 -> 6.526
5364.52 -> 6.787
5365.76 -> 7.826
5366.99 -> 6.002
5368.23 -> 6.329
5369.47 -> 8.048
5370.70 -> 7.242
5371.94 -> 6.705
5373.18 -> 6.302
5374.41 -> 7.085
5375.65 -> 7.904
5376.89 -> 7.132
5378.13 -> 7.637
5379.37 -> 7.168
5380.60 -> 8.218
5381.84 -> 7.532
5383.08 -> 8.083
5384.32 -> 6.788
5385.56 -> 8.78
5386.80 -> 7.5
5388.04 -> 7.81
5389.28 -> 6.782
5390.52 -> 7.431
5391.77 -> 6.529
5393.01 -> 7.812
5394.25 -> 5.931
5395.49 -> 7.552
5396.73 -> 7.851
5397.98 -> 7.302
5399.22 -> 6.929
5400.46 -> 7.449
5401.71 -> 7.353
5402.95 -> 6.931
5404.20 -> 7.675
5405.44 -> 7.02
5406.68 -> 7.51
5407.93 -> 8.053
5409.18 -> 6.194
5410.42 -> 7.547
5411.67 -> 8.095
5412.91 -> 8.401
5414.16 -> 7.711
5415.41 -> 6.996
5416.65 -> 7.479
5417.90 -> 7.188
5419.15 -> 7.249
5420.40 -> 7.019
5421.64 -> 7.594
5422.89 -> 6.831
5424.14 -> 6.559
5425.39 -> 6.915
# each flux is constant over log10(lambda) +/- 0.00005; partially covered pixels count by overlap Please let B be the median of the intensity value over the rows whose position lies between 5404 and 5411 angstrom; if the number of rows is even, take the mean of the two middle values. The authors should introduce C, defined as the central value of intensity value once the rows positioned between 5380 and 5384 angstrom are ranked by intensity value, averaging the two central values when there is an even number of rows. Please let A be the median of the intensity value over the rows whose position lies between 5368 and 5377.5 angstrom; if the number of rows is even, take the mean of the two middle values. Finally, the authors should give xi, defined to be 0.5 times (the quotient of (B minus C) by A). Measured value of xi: -0.039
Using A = 7.11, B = 7.53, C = 8.1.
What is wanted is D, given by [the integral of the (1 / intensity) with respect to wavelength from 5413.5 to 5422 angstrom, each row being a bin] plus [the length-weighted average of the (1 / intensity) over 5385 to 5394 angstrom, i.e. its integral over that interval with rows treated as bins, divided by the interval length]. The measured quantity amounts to 1.30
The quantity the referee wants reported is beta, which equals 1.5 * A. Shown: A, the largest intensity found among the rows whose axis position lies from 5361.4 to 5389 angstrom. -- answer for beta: 13.2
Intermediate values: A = 8.78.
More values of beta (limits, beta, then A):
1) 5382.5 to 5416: 13.2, 8.78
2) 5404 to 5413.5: 12.6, 8.401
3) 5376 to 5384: 12.3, 8.218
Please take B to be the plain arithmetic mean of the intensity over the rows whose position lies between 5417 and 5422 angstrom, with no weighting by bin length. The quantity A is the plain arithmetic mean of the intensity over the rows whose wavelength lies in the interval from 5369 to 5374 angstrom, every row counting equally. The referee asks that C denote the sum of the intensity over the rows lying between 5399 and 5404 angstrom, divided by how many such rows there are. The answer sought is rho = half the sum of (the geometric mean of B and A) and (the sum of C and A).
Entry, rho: 10.7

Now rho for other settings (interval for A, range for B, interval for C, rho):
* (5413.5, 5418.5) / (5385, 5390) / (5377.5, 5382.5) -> 11.3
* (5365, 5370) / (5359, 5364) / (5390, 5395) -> 10.6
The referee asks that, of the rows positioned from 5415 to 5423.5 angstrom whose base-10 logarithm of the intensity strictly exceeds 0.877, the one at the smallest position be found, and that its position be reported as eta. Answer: 5421.64 angstrom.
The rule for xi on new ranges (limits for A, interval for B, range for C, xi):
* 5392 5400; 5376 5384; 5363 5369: 0.071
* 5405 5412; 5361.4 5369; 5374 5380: -0.034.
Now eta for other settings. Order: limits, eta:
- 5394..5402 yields 5395.49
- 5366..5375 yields 5369.47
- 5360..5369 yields 5365.76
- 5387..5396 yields 5388.04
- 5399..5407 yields 5404.20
